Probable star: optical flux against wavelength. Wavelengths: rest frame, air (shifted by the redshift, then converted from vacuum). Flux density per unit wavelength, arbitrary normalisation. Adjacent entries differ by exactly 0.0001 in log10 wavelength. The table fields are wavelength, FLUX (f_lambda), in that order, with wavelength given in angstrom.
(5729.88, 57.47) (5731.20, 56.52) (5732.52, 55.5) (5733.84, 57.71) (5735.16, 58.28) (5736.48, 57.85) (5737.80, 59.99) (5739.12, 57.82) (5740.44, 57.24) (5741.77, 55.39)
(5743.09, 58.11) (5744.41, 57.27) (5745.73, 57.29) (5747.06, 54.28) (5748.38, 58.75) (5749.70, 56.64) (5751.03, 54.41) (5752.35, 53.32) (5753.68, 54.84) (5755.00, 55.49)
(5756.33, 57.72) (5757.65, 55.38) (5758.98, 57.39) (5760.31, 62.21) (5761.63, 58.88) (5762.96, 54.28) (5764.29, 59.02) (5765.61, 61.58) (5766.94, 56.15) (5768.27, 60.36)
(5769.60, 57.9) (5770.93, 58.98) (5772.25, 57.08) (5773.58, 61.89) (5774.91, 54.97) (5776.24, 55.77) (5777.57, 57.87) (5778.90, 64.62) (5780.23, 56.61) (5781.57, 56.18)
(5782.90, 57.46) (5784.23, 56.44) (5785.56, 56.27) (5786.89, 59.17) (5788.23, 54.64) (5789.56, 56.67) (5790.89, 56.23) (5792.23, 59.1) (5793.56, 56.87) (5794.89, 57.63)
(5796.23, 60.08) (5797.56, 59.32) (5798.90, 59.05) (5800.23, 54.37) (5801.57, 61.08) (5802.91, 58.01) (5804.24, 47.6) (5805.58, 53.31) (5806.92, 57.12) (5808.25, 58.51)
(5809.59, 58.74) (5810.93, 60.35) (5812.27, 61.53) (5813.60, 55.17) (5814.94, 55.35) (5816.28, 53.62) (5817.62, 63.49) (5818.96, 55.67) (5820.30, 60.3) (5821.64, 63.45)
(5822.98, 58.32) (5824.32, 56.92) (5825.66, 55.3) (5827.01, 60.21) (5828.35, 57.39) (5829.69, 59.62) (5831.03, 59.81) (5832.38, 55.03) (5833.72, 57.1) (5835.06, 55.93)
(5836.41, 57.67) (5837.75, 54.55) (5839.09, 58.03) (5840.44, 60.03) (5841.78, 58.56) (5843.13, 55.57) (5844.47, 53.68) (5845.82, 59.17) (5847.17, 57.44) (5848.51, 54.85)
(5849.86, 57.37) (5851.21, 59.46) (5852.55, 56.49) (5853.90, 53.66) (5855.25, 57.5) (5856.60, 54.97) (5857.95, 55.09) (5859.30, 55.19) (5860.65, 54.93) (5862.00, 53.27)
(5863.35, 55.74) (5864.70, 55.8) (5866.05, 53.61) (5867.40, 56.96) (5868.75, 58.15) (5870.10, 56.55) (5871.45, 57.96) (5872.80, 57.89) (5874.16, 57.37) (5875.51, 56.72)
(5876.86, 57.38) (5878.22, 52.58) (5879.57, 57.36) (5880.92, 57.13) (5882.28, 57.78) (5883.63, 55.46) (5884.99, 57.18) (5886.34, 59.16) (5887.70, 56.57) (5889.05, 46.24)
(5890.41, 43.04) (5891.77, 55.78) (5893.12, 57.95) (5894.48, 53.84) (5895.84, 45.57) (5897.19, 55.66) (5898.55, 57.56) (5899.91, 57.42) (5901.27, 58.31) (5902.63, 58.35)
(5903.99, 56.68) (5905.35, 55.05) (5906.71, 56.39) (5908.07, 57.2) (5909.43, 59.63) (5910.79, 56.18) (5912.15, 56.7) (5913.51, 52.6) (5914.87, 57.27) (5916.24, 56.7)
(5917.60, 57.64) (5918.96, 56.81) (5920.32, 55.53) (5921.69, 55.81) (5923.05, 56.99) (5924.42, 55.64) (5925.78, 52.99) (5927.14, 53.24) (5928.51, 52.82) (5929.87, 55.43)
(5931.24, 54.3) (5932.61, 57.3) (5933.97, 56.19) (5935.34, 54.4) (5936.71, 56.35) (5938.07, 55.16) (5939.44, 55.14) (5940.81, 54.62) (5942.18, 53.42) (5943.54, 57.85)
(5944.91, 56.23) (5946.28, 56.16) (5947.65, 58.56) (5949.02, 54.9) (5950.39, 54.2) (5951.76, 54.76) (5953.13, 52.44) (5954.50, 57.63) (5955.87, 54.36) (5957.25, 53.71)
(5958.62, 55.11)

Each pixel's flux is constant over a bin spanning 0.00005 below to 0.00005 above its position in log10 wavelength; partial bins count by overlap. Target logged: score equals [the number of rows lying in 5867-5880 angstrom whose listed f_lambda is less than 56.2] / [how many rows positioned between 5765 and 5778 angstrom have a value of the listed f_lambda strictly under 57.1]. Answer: 0.25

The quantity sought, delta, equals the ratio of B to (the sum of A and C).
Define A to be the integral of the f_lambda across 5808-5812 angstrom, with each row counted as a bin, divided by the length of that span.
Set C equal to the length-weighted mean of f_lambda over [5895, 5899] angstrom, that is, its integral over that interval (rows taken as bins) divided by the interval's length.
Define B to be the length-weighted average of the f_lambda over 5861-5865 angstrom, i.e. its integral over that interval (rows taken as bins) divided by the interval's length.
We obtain 0.489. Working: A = 59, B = 54.9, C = 52.7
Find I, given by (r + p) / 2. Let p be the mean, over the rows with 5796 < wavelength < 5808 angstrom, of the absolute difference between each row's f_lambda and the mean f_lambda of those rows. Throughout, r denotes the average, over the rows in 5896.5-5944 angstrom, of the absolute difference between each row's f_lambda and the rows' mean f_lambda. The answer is 2.32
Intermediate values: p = 3.3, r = 1.4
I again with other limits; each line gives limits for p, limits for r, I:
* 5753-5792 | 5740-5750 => 1.51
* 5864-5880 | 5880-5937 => 1.72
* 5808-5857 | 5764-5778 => 1.96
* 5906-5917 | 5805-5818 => 1.98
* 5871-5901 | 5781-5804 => 2.33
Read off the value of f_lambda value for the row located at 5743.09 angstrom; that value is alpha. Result 58.11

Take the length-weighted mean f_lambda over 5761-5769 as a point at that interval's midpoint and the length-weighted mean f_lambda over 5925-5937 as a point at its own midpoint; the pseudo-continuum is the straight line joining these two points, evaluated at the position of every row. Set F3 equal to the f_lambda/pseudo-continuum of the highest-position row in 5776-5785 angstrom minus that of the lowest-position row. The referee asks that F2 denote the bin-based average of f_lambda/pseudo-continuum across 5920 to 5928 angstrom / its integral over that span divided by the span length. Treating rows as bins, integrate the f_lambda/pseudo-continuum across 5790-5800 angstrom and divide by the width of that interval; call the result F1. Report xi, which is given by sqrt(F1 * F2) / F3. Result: 70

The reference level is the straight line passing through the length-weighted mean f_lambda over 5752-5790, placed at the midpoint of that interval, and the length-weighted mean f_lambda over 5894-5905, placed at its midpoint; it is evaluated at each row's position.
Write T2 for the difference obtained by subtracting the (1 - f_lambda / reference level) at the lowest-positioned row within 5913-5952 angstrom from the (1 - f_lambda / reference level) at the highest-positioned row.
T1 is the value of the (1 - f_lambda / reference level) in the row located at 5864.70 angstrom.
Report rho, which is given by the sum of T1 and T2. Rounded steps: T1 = 0.004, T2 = -0.05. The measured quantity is -0.05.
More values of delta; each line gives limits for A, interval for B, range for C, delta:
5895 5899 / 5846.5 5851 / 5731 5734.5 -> 0.520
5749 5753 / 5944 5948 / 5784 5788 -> 0.508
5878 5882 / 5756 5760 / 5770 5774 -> 0.495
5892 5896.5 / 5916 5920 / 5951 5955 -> 0.530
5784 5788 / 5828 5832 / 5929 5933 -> 0.522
